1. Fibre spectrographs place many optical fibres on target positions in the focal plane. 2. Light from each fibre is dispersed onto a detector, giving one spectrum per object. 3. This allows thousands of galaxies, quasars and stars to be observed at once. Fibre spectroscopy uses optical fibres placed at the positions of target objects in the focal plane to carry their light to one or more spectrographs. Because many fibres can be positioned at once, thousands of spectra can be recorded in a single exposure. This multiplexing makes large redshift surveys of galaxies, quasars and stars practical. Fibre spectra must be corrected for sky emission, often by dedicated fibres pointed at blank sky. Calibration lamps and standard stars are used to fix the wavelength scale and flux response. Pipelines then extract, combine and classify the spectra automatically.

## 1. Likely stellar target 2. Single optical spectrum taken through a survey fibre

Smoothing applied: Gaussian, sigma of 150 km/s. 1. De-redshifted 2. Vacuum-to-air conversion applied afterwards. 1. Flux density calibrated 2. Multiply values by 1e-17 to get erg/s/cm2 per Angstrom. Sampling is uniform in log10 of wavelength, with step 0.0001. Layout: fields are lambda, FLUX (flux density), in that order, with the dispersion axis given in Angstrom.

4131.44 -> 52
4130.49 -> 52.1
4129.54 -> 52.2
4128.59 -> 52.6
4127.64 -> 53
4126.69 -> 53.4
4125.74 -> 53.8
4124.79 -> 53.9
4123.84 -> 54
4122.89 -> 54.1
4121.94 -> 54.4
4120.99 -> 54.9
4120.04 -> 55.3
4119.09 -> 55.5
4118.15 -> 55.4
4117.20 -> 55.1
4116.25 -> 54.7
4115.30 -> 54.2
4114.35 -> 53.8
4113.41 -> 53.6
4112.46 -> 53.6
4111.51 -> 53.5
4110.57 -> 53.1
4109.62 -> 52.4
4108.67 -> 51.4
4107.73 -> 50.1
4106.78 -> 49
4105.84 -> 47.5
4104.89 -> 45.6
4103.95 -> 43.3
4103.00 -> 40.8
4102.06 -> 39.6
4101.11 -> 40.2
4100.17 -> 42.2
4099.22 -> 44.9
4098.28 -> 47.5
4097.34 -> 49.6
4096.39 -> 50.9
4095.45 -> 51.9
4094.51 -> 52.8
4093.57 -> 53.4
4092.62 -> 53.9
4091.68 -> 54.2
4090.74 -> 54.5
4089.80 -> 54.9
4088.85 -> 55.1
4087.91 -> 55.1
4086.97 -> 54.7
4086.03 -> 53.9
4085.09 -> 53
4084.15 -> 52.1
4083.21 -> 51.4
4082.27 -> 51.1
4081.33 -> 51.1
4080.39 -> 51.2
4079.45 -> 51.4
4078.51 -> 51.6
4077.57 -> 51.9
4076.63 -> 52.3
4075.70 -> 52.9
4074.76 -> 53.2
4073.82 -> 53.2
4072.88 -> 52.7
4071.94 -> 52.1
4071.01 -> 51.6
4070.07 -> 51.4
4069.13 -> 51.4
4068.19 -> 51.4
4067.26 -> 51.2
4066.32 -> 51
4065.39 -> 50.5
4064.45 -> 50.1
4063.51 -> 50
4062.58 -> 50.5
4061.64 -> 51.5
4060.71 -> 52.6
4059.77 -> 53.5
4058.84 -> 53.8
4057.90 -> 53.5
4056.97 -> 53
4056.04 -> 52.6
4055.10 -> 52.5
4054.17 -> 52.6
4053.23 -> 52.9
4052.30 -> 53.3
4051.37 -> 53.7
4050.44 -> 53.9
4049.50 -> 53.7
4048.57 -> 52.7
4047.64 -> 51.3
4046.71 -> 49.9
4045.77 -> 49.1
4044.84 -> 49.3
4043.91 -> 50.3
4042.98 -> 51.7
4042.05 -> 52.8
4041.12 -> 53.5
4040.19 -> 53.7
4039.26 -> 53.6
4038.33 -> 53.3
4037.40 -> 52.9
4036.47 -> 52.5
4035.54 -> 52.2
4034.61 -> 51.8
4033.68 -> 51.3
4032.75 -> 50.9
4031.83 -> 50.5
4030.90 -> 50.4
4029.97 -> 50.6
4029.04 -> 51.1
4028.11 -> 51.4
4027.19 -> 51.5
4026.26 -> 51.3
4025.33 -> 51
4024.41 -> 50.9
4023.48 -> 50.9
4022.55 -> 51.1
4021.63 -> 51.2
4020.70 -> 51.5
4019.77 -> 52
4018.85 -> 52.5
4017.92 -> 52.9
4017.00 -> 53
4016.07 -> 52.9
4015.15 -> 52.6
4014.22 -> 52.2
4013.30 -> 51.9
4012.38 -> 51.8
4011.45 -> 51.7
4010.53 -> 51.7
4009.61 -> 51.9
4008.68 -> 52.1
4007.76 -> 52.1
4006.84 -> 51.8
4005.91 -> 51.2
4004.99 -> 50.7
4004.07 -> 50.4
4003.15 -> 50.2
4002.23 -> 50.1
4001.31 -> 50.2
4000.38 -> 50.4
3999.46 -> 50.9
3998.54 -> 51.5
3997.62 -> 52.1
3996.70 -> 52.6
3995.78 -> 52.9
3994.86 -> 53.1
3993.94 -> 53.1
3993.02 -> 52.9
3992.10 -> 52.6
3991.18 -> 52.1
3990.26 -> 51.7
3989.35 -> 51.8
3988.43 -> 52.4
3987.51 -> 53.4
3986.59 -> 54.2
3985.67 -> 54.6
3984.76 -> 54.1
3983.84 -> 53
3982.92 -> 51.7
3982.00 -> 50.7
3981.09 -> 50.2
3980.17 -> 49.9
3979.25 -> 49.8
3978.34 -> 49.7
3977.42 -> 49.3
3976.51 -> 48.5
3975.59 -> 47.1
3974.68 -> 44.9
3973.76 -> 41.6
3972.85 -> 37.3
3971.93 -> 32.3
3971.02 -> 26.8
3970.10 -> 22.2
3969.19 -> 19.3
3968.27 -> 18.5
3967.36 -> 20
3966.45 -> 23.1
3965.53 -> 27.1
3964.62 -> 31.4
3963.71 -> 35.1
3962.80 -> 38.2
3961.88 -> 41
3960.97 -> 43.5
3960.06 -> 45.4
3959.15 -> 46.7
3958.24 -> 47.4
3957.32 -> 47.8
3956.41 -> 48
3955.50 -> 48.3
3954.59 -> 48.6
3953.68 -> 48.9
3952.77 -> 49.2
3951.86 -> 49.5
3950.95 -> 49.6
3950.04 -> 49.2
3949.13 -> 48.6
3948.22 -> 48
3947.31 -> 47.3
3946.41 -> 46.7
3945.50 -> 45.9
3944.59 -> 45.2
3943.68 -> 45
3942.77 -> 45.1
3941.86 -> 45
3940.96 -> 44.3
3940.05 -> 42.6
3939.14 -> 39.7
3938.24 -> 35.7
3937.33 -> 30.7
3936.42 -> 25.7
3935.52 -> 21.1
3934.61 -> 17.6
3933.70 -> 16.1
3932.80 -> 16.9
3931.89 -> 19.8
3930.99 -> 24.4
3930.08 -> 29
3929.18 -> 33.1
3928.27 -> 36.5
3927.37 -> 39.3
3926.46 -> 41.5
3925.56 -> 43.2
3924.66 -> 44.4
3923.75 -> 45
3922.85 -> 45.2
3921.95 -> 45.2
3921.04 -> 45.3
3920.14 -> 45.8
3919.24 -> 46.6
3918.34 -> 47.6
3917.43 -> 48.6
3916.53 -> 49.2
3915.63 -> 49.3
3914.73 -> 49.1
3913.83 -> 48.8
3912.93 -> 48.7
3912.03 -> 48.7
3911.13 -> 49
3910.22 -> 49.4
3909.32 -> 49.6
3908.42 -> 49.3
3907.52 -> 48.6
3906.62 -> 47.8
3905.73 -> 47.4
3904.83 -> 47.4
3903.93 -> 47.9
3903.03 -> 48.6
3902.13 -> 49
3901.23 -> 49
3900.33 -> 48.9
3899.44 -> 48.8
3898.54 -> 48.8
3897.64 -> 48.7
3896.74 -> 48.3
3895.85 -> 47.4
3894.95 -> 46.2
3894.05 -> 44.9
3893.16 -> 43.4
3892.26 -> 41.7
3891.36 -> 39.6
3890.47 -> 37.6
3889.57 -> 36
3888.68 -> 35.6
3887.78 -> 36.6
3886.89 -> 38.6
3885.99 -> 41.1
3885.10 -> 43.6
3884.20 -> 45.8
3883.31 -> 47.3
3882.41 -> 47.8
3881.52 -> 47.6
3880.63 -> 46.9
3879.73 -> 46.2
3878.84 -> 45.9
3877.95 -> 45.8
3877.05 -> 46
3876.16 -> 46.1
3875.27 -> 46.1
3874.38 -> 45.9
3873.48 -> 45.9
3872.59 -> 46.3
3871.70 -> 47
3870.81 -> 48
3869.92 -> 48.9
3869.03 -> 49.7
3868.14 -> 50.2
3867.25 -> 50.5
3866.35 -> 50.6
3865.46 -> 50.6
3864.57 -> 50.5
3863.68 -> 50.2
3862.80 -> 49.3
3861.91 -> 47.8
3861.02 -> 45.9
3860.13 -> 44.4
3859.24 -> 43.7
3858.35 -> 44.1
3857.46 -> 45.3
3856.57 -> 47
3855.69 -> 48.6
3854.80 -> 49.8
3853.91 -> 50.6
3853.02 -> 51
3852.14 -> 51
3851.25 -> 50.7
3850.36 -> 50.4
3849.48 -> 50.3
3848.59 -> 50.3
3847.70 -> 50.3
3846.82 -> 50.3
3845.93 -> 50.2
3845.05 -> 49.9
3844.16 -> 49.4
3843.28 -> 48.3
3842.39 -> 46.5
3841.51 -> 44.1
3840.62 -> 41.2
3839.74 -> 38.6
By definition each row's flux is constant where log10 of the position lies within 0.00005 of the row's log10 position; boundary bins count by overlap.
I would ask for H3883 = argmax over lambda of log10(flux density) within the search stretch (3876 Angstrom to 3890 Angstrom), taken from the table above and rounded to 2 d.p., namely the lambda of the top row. 3882.41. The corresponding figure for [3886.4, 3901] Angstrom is 3900.33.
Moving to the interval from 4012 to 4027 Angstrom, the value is 4017.00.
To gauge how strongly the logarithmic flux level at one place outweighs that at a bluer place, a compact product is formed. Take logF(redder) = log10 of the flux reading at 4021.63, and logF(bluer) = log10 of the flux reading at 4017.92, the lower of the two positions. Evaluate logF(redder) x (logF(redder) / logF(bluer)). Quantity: 1.70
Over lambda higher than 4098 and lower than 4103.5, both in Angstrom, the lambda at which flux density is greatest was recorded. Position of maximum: 4098.28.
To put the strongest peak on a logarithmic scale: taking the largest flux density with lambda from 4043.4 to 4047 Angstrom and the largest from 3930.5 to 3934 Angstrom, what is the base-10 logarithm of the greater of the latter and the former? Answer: 1.70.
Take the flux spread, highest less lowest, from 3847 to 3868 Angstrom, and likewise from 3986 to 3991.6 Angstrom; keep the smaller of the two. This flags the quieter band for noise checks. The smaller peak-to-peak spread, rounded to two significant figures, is 2.5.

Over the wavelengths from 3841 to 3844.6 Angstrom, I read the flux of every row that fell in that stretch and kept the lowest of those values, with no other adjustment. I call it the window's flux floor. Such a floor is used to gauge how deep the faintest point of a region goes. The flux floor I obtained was 44.1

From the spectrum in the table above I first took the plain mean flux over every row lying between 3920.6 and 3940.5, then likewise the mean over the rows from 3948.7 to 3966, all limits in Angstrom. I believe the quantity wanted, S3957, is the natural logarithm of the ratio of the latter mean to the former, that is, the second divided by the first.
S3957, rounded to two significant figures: 0.28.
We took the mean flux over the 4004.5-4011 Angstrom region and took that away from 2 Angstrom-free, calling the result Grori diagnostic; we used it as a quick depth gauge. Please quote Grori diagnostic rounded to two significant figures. -50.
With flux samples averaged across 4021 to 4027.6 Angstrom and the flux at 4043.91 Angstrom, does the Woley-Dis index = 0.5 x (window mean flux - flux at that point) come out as 0.4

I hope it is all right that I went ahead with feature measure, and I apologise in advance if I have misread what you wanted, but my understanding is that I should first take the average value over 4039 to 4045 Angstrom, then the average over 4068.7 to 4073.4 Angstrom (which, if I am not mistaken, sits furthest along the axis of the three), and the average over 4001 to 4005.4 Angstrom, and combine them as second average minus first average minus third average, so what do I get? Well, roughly -51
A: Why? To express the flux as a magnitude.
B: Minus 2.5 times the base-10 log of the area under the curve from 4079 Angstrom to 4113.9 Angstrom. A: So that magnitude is -8.1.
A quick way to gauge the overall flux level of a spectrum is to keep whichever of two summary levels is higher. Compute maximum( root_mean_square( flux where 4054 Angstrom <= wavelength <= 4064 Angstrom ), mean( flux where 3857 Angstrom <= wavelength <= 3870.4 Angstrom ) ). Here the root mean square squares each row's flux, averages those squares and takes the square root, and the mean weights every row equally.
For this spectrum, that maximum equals 52.4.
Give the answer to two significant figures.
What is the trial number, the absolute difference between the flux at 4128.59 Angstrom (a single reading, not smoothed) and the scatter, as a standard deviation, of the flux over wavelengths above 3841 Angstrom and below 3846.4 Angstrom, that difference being 50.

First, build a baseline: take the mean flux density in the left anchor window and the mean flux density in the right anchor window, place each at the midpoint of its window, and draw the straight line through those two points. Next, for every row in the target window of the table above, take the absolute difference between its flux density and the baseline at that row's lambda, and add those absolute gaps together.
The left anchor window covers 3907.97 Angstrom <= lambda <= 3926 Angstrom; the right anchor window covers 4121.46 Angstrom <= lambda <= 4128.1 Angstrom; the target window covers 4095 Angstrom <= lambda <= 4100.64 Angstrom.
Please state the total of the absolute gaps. 31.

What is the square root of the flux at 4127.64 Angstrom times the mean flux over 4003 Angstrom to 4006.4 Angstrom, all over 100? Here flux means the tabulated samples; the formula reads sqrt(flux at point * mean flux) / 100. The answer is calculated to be 0.52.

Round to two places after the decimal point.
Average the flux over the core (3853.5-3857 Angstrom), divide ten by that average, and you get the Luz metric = 0.20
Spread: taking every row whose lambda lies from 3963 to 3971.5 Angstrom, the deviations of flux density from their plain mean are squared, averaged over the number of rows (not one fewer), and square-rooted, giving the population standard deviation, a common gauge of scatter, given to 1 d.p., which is 5.4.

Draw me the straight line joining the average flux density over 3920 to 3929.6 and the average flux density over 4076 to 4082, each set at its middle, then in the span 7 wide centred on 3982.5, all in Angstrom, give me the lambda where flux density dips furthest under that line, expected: 3979.25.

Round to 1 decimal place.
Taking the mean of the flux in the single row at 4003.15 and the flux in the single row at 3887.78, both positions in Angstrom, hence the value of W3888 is 43.4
